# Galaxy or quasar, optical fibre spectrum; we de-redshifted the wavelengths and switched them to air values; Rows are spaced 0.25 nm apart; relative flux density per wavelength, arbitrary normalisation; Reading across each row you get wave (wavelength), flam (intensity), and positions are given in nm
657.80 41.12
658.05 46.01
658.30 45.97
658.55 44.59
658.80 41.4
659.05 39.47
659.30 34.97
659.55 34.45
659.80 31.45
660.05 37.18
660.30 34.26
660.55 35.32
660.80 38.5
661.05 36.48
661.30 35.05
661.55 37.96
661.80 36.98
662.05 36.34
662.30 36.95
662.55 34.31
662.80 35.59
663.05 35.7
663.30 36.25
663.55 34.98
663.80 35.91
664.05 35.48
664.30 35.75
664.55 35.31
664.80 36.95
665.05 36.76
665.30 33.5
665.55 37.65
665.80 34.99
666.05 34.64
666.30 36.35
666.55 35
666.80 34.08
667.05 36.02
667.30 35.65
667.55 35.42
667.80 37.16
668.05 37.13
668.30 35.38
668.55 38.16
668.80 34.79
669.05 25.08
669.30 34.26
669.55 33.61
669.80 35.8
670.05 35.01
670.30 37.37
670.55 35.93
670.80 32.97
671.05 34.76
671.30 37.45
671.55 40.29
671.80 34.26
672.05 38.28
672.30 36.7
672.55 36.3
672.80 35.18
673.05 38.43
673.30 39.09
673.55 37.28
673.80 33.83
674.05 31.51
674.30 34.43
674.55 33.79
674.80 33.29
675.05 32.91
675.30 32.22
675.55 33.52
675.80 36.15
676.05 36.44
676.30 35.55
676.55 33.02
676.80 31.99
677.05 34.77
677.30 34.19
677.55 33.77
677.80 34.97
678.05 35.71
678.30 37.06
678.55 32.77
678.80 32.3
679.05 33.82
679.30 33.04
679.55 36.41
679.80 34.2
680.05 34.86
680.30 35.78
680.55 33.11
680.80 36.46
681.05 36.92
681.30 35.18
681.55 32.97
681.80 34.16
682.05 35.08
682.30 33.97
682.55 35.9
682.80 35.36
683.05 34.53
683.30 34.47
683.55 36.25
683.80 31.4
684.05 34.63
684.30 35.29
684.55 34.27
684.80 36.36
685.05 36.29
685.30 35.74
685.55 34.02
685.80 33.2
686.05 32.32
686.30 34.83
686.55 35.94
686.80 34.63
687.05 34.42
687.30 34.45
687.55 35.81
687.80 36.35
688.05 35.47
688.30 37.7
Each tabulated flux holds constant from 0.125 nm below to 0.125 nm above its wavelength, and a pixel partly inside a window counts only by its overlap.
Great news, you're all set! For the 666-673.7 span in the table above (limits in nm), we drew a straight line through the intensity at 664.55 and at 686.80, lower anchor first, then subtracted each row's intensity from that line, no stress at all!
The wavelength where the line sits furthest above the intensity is 669.05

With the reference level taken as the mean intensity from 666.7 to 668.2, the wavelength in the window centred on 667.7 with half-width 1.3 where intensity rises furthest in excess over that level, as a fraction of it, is 668.55 nm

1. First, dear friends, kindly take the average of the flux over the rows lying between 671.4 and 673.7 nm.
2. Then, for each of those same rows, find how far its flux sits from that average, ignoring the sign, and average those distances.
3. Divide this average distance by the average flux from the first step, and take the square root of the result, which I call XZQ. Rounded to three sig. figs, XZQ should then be 0.202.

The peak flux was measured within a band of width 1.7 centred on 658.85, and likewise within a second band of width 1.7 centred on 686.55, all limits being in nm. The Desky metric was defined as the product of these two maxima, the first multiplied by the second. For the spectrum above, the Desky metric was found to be 1654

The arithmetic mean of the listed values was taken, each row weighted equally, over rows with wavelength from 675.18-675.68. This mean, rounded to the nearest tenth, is 32.9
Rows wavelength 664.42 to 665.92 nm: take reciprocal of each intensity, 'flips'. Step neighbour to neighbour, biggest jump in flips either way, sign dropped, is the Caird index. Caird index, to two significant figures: 0.0033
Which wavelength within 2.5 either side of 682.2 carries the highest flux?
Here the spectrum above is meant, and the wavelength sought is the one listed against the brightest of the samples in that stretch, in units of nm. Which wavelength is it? 681.05 nm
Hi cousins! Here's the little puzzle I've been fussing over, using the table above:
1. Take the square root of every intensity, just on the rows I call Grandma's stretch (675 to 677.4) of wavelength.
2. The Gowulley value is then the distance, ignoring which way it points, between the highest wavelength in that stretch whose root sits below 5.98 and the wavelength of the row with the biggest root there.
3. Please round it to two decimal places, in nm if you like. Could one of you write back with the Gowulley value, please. 1.25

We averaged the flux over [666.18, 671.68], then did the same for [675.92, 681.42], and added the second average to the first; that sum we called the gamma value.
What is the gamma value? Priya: 70.0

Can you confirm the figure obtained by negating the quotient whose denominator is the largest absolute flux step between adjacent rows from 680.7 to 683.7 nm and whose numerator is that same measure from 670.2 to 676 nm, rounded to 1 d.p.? -2.7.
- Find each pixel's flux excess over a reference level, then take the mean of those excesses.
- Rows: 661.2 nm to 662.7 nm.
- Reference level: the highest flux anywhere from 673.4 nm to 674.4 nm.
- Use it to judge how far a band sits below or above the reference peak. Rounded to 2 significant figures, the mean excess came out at -1.0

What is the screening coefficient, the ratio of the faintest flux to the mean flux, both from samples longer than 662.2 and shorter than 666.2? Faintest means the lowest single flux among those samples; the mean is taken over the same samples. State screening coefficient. 0.94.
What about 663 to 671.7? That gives 0.71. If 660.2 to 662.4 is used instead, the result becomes 0.94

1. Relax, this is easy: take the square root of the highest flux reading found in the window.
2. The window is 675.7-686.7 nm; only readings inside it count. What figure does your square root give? 6.09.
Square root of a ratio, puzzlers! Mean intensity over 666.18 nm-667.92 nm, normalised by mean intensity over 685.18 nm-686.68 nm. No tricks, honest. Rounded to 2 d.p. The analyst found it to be 1.02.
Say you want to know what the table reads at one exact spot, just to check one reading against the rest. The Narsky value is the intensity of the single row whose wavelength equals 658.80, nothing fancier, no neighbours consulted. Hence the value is 41.4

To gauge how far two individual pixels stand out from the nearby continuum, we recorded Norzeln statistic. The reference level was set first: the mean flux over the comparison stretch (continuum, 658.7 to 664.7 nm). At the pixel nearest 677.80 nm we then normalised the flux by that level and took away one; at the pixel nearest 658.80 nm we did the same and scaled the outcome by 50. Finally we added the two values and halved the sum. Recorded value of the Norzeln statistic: 3.7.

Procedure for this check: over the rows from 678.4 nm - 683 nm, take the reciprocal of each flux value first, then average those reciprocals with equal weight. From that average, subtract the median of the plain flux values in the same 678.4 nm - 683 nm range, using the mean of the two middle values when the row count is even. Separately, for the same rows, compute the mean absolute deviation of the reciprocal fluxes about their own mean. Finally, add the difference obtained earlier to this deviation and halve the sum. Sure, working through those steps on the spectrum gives -17.3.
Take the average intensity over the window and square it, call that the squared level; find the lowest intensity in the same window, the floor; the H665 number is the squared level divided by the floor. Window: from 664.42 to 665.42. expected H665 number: 37.9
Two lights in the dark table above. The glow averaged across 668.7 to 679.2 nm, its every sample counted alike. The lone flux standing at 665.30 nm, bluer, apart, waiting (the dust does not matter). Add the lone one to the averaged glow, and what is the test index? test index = 68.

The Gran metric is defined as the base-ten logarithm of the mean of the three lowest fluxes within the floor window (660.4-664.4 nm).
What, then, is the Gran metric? 1.54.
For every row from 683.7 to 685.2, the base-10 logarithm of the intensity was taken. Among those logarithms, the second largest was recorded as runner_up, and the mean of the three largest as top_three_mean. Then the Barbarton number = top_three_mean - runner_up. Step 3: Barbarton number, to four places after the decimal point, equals -0.0038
